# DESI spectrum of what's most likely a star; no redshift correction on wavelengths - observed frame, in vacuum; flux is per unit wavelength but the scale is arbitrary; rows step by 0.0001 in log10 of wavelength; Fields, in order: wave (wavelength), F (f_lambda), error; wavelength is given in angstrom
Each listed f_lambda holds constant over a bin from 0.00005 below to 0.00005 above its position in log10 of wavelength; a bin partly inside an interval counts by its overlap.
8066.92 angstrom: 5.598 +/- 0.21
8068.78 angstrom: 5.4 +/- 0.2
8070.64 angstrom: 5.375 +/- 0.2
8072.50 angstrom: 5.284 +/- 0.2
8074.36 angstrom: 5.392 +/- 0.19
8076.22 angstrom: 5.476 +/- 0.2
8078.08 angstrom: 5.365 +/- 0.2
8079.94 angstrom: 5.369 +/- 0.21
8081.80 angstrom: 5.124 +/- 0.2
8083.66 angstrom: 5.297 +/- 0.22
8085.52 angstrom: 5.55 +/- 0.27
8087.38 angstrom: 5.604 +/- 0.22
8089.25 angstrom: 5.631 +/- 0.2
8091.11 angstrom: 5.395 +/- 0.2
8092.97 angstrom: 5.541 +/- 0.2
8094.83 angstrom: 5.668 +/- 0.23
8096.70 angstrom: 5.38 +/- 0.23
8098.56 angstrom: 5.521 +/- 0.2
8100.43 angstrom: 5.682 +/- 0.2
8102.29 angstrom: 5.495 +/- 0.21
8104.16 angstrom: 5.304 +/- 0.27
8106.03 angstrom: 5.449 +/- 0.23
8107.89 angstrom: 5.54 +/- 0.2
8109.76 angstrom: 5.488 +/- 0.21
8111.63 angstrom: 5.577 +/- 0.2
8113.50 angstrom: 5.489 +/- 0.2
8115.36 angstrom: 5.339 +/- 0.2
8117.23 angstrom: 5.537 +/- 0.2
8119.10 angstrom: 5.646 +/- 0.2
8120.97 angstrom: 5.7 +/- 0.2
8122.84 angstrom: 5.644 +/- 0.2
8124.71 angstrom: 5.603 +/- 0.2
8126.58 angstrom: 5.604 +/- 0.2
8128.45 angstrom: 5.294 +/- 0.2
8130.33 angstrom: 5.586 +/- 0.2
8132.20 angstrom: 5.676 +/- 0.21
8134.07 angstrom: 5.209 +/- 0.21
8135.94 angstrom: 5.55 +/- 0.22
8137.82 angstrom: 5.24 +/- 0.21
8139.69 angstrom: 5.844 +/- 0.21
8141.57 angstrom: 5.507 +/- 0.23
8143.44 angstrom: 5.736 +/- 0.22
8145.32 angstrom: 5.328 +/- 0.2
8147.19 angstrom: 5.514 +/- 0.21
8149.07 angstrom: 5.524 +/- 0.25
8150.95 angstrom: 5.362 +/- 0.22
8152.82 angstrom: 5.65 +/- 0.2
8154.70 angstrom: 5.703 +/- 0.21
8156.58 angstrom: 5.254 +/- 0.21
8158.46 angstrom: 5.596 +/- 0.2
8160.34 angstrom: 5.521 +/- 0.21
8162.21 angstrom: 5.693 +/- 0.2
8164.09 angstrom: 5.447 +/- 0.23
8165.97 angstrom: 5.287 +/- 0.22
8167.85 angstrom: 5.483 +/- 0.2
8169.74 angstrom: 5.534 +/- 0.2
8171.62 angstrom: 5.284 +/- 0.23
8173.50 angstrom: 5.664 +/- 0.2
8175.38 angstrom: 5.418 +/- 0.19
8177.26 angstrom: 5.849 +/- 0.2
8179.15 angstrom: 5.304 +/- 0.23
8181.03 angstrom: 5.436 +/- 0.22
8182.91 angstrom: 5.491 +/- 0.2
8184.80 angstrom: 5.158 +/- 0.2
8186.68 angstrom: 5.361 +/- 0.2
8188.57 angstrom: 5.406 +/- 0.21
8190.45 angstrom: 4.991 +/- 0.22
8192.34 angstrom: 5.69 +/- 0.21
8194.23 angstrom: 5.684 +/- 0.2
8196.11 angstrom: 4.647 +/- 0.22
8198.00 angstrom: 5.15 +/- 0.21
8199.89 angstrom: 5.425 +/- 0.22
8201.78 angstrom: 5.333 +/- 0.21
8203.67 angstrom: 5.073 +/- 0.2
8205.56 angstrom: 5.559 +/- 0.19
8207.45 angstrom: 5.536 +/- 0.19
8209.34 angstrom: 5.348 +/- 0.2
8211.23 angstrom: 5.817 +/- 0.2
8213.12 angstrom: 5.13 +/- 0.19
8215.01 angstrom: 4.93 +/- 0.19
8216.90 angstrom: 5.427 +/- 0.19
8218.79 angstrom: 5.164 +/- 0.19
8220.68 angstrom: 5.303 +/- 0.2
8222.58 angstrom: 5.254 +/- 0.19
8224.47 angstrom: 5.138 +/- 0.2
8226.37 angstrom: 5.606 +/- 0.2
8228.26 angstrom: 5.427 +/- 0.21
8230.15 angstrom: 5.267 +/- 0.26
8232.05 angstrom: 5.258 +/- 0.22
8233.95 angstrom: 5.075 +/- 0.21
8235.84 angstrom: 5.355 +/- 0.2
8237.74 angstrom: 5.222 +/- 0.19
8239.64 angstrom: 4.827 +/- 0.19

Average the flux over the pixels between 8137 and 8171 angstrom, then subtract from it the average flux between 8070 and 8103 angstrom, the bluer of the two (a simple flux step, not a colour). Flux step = 0.06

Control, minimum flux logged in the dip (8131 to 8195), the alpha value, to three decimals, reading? 4.991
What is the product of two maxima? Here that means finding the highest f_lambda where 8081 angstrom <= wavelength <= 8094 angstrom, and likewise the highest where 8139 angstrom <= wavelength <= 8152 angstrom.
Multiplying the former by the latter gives 32.9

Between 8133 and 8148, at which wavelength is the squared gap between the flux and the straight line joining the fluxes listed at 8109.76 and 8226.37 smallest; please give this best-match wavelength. 8147.19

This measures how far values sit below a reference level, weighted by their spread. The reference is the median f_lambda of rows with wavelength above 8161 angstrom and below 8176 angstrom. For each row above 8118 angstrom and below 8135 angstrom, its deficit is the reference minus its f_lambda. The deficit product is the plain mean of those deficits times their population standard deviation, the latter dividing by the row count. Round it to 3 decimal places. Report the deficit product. -0.014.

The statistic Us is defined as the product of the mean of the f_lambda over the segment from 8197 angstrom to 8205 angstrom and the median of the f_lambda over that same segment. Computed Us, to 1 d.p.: 27.5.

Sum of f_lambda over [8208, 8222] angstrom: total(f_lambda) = 37.1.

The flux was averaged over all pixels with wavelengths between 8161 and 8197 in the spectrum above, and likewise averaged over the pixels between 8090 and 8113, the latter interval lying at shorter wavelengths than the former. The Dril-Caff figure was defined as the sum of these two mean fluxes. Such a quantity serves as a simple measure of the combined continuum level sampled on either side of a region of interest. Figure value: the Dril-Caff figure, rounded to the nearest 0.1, 10.9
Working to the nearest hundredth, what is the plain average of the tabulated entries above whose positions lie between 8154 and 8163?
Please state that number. 5.55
